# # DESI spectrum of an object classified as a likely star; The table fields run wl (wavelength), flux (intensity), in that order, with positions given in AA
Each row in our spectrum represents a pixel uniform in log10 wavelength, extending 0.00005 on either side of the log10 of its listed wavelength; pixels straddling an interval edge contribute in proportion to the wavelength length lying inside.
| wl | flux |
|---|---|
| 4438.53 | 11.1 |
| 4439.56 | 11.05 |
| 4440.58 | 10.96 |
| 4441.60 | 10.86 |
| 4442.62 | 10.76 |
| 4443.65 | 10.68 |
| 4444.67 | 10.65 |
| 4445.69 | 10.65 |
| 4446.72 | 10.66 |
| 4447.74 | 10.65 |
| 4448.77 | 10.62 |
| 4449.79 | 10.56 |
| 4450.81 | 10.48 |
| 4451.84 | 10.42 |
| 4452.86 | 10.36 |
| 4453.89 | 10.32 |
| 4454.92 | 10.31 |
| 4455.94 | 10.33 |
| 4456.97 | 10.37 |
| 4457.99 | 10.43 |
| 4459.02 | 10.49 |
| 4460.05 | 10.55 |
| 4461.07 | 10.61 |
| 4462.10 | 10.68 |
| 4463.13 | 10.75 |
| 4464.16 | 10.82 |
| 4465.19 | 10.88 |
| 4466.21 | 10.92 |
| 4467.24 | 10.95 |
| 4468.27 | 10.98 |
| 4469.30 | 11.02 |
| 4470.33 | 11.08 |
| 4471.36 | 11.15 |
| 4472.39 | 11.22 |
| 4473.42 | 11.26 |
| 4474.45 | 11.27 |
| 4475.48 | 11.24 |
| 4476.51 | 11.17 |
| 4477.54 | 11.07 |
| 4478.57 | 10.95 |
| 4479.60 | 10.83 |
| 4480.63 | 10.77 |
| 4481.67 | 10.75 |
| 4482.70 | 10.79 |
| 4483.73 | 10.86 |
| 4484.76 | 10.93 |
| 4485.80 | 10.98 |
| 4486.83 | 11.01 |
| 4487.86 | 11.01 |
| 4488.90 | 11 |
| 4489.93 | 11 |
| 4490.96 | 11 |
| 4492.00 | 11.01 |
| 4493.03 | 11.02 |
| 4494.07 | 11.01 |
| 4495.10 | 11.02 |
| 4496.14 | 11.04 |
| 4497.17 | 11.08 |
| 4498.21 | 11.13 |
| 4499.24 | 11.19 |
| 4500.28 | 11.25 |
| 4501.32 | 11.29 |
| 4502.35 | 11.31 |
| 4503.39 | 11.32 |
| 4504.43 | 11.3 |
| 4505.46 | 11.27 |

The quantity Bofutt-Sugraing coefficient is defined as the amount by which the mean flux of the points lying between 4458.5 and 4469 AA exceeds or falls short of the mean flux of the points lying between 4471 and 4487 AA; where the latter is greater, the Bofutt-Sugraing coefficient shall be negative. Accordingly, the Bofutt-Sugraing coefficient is -0.25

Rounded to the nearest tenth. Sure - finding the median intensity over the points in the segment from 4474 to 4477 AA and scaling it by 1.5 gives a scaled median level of 16.9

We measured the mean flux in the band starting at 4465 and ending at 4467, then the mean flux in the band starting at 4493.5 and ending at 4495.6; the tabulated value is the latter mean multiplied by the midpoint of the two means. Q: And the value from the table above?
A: 121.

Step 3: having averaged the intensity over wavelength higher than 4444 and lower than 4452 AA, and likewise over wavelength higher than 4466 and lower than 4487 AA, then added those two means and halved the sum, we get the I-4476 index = 10.80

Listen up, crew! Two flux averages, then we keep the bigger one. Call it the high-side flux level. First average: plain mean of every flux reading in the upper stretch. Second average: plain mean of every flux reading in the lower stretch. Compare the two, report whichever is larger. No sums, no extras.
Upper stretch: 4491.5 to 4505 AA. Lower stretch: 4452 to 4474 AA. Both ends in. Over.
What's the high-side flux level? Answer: 11.2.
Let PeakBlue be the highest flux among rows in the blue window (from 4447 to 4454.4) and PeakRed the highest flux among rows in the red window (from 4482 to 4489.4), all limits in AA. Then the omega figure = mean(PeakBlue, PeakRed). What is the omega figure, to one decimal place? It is 10.8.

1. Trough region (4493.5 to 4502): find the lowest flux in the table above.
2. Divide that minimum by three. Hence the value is 3.67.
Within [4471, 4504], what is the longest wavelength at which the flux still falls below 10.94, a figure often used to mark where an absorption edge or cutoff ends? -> 4484.76 AA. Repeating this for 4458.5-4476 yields 4466.21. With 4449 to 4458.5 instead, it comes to 4457.99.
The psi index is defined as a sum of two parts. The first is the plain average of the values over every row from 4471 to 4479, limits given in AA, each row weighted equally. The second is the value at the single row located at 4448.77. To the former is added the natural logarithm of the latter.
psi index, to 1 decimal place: 13.5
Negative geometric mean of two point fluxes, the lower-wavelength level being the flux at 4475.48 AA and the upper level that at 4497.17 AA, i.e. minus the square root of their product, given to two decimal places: -11.16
